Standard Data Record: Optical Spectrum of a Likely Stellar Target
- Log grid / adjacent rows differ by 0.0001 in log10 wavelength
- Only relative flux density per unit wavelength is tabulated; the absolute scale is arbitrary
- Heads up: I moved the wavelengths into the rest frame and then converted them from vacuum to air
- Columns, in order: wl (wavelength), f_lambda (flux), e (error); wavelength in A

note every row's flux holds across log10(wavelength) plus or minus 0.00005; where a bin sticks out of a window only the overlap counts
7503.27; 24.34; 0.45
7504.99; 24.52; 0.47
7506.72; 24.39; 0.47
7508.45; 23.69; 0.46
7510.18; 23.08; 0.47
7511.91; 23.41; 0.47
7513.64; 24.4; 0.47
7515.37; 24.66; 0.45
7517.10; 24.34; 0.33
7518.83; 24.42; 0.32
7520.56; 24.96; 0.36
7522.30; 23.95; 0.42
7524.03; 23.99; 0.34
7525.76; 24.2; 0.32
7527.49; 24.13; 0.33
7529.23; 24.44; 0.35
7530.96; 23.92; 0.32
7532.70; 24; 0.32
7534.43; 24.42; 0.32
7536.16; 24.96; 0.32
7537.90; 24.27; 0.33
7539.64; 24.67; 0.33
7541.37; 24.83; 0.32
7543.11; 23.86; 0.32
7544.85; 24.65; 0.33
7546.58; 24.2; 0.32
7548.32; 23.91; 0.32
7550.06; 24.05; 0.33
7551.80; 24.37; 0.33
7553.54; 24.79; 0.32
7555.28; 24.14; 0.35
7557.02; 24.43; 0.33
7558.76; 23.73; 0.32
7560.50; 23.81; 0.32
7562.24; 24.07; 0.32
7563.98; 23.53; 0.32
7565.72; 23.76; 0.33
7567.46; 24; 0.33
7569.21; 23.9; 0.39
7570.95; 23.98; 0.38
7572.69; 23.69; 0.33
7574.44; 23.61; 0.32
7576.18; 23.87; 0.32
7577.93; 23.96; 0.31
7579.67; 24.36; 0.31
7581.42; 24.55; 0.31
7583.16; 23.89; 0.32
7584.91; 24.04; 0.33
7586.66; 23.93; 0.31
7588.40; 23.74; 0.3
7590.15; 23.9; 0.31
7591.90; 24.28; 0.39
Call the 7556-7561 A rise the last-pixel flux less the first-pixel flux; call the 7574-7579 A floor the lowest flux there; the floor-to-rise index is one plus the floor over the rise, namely -37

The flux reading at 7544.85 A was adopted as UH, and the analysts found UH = 24.65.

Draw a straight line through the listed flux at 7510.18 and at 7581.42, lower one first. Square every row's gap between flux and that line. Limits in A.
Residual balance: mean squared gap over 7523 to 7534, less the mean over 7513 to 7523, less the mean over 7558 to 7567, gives -1.3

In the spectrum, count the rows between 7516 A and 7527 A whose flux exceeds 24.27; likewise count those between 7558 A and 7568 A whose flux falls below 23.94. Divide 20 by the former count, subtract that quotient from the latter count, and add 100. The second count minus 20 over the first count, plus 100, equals 97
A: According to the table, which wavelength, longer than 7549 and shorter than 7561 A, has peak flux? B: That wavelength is 7553.54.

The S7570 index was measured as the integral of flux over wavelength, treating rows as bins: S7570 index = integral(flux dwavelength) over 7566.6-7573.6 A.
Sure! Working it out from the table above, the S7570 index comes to 167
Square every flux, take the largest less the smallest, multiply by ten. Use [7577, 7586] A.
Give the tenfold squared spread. 320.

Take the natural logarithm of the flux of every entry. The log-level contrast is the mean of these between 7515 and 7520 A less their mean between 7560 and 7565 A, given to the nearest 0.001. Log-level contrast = 0.028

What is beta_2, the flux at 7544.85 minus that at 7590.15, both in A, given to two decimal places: 0.75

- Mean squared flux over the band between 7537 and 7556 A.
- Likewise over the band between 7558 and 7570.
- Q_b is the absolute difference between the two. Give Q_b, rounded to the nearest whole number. 25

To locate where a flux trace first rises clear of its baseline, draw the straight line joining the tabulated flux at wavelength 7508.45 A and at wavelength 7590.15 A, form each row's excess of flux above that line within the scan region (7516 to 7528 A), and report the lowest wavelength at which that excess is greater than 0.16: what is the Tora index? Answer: 7517.10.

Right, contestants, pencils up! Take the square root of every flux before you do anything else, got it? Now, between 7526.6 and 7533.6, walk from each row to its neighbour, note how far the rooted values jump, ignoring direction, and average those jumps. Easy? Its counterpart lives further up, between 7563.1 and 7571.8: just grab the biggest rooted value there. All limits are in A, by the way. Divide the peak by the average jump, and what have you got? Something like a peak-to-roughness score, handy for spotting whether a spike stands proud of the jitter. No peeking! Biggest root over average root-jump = 159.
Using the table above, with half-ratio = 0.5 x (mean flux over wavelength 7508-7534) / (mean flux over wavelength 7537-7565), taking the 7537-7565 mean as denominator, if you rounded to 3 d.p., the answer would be 0.498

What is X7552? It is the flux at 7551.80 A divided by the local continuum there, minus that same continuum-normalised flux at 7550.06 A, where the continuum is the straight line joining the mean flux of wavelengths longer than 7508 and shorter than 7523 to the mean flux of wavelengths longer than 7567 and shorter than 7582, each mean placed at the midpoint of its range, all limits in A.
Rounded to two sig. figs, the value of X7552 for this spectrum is 0.013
